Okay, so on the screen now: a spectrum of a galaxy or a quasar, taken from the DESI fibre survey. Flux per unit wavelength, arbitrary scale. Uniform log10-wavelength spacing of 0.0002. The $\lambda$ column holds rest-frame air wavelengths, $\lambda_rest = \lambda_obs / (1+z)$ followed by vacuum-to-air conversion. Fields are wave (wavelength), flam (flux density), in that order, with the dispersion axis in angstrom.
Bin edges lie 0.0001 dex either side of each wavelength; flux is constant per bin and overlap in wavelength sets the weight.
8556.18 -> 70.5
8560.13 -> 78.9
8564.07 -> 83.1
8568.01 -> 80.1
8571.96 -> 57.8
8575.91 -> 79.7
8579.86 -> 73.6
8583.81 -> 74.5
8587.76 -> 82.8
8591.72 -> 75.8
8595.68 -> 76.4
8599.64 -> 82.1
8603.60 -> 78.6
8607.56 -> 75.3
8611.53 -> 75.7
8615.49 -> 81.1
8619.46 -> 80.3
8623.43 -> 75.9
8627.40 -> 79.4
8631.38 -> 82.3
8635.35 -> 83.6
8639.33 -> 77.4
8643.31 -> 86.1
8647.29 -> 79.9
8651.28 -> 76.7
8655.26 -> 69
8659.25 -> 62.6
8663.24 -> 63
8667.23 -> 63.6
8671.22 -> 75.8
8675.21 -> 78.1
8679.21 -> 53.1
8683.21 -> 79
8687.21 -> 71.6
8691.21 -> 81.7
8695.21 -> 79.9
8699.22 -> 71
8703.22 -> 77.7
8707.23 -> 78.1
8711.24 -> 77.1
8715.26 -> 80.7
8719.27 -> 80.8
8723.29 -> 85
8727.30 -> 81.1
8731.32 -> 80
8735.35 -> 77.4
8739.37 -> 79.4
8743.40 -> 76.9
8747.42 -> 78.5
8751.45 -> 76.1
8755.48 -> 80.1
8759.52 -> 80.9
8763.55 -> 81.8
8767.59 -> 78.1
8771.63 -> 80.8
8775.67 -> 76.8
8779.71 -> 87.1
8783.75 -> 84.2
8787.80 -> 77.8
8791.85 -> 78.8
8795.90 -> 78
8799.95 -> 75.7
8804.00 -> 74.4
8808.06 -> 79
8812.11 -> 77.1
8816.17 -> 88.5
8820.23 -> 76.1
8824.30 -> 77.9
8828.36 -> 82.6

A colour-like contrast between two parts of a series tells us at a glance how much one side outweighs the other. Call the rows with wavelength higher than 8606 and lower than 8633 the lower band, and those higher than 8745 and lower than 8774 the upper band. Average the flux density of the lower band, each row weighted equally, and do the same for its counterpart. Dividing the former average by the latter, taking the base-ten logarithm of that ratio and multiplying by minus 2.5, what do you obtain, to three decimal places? 0.012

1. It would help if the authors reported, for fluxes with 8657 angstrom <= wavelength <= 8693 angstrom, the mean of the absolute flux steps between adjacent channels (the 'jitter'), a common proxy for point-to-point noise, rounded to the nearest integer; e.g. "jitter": 10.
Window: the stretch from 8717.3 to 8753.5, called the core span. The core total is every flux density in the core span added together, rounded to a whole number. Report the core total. 715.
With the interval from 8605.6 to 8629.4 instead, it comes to 468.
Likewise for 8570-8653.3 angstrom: 1635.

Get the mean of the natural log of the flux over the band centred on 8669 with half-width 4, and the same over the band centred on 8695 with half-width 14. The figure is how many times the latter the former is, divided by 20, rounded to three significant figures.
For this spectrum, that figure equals 0.0488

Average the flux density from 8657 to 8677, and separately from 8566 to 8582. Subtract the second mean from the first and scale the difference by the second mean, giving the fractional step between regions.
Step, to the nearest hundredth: -0.06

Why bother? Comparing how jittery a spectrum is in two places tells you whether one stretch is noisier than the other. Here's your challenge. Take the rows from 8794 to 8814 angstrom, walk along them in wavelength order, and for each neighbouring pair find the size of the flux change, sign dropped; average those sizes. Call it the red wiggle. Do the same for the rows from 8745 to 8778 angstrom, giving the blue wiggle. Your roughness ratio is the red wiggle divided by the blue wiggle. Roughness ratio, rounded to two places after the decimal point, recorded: 0.96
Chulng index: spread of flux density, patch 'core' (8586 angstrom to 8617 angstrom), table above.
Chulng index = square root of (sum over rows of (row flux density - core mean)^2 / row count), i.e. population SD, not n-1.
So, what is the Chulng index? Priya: 2.9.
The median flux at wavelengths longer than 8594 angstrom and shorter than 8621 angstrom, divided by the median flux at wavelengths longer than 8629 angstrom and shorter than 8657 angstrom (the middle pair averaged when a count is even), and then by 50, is 0.0197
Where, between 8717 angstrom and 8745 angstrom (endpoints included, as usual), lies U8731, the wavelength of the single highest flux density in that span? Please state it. 8723.29 angstrom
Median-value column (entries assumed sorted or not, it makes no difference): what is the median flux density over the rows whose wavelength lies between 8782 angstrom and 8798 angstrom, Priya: 78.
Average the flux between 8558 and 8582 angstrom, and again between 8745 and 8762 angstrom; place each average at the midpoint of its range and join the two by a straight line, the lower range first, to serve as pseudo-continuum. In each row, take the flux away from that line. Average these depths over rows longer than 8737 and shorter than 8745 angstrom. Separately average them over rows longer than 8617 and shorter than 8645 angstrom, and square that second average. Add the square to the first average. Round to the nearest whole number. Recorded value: 17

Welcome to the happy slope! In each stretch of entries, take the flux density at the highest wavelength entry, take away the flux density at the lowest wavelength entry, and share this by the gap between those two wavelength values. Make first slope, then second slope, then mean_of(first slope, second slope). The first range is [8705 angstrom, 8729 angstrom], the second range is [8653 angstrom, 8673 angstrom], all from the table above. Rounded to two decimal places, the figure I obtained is 0.29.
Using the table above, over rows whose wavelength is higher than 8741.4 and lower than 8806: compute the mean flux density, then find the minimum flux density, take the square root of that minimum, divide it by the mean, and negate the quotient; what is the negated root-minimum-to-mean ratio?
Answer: -0.109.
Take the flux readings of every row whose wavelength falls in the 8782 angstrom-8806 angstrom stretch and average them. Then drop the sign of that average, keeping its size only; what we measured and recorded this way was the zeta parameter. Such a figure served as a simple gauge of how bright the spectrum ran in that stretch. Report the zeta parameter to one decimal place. 78.1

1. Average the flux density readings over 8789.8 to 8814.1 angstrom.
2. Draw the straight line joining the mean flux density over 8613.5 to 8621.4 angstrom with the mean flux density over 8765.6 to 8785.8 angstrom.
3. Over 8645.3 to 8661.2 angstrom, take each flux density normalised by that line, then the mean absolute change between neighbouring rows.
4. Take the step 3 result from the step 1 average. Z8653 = 77.1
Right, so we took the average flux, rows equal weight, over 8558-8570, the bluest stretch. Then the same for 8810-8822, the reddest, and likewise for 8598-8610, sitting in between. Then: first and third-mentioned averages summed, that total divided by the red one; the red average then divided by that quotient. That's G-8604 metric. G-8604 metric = 41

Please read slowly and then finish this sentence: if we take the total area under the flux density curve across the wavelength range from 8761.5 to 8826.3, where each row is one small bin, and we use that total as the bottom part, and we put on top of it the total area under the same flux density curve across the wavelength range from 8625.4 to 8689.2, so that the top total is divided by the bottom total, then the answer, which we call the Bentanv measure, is 0.914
